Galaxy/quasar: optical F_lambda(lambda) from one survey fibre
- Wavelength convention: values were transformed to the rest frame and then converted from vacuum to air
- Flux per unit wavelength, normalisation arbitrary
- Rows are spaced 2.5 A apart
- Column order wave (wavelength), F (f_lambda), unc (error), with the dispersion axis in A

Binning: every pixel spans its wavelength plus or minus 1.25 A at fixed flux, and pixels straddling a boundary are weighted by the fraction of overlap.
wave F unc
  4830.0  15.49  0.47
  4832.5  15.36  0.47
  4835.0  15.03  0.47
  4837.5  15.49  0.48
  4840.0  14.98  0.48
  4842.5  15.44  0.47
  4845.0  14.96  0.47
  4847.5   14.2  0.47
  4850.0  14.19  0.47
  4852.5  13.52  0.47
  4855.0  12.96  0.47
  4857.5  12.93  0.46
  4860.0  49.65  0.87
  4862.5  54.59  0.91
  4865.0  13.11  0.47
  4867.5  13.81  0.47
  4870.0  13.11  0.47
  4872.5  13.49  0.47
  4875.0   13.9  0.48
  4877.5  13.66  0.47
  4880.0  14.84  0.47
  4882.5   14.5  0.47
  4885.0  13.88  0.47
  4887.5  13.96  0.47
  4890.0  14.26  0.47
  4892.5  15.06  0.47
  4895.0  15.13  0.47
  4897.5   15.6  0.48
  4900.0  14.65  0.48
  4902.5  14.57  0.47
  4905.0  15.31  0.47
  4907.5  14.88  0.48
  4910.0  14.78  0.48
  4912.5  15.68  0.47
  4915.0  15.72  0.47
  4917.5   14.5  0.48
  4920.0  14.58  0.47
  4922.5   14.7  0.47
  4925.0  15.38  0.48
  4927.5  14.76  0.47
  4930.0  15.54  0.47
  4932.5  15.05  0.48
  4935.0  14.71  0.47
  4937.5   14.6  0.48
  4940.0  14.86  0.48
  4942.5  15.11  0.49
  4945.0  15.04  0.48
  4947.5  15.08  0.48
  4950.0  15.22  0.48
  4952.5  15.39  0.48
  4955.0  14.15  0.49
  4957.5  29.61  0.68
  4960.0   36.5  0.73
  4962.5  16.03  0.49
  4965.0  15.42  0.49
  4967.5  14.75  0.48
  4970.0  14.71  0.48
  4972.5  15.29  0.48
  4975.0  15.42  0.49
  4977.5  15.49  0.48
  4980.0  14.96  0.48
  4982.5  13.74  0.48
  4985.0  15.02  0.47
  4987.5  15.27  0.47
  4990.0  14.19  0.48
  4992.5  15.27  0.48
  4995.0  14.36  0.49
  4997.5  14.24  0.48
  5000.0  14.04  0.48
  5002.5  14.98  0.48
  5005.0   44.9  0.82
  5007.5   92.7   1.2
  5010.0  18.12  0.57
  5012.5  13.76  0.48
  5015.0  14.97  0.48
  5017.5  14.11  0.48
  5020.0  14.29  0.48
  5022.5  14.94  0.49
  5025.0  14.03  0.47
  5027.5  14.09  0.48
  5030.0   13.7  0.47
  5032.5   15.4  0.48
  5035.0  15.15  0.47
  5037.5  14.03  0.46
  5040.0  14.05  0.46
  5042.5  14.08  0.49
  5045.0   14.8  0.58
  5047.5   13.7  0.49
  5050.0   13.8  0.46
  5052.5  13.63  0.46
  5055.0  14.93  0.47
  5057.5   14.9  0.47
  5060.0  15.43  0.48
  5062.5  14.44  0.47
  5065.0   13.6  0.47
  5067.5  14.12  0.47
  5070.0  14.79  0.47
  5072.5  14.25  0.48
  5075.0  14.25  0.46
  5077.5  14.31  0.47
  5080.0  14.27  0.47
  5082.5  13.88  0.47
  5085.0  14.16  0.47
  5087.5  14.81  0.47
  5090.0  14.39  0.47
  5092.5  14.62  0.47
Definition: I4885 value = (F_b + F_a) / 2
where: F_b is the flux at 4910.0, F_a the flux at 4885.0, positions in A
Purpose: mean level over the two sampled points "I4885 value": 14.3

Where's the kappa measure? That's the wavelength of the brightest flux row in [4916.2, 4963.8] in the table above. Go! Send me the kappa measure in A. 4960.0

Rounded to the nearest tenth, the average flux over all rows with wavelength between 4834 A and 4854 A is 14.7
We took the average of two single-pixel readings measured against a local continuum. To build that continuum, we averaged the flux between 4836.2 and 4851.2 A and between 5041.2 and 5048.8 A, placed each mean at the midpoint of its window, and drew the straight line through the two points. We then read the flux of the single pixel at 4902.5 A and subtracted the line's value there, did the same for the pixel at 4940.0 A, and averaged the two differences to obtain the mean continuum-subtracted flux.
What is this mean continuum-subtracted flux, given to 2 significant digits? 0.10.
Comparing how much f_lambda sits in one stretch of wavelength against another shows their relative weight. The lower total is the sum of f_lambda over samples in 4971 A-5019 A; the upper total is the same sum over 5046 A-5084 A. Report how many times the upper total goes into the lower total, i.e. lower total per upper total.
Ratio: 1.8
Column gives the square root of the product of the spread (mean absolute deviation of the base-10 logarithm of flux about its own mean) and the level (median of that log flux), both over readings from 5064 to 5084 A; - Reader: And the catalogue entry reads 0.1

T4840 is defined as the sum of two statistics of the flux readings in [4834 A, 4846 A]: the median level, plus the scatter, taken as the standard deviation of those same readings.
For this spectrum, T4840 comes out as 15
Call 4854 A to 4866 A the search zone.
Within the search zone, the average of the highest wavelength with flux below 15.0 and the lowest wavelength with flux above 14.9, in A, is 4862.5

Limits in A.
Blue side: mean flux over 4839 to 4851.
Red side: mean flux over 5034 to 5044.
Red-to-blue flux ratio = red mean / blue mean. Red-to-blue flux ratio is 0.97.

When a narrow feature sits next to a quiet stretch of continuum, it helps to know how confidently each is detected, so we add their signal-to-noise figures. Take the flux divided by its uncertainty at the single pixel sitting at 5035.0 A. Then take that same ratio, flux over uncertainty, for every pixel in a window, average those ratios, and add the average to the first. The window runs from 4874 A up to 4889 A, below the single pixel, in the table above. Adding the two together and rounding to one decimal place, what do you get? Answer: 62.2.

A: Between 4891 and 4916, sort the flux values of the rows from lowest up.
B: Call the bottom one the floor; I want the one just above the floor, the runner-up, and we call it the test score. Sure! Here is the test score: 14.65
